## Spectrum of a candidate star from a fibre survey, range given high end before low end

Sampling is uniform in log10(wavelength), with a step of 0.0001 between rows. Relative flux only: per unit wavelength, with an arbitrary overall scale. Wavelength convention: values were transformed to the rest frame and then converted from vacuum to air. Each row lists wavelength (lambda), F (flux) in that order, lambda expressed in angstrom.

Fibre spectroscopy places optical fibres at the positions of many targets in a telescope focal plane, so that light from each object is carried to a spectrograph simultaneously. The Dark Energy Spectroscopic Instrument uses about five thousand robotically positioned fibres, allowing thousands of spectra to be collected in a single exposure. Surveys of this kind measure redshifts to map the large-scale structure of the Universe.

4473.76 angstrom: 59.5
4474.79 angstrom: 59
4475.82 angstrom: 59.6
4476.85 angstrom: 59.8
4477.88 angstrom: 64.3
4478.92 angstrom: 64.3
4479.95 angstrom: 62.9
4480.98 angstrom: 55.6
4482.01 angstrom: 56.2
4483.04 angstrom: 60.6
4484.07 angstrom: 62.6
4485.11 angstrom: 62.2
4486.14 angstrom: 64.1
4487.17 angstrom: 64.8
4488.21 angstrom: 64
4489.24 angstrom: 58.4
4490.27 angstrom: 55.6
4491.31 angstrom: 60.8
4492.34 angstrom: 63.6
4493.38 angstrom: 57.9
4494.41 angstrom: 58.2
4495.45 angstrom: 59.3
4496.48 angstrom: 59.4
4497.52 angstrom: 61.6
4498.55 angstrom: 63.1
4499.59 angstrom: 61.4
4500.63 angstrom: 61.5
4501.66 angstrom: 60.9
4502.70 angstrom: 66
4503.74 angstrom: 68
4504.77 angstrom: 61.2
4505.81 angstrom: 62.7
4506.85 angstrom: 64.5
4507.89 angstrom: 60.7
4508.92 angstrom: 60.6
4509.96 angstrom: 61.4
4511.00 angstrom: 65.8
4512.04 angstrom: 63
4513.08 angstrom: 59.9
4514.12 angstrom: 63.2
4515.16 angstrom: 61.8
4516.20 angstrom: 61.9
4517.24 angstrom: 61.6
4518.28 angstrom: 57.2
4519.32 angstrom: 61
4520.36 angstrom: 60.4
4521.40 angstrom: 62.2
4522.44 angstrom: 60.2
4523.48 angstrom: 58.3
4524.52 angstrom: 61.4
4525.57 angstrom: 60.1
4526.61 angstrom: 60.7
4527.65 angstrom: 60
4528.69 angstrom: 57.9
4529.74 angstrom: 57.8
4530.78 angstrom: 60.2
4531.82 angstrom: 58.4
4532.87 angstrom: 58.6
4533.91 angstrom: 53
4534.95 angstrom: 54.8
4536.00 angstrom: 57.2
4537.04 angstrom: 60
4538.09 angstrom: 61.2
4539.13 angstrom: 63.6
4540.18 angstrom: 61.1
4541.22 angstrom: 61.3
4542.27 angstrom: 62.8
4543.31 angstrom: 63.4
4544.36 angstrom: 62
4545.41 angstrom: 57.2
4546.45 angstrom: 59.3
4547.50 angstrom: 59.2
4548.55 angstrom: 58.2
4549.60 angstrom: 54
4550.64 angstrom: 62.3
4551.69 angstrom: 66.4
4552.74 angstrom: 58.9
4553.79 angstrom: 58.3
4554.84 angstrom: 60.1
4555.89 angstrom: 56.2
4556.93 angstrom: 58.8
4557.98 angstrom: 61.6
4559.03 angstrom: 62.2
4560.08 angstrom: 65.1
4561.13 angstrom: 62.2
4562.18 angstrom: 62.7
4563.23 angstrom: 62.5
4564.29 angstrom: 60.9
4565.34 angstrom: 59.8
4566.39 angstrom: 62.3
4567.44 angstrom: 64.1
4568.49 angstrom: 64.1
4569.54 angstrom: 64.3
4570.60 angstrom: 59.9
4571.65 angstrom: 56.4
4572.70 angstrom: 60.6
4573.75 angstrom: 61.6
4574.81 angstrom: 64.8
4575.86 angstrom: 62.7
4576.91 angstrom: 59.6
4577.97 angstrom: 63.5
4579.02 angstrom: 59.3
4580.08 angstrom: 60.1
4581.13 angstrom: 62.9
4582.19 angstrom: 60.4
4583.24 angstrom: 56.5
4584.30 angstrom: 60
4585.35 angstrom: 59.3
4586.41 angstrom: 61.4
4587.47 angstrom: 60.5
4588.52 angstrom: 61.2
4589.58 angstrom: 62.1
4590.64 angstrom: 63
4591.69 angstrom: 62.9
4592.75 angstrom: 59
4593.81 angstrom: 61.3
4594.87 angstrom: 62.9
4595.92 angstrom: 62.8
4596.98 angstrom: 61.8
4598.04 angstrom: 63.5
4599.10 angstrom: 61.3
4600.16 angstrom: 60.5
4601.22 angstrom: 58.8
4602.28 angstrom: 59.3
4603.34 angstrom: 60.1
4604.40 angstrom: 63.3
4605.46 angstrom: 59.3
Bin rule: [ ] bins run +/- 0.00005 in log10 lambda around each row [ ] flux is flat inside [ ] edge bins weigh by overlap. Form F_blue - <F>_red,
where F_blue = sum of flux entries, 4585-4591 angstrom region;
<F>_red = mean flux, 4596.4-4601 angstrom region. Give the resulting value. 306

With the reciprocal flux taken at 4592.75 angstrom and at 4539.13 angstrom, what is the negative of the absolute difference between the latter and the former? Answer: -0.0012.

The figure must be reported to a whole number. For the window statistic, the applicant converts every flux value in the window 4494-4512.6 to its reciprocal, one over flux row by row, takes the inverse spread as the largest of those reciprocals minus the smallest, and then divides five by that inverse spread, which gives 2019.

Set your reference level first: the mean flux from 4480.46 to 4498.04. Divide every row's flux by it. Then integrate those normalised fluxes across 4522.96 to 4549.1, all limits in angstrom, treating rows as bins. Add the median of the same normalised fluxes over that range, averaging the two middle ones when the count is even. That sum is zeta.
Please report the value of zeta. 26.8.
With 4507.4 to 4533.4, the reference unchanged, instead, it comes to 27.1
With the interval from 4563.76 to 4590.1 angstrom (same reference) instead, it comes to 27.7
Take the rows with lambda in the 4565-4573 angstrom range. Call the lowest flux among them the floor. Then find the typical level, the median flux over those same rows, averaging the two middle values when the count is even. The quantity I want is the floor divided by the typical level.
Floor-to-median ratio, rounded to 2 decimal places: 0.92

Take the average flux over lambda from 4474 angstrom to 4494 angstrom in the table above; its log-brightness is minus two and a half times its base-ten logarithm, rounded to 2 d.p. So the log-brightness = -4.46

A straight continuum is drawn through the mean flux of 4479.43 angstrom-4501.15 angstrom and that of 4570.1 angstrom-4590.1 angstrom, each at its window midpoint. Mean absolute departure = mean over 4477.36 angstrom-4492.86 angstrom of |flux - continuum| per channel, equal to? 2.9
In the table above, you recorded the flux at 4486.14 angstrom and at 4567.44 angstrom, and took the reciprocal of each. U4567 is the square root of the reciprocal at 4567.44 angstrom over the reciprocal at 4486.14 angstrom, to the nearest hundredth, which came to 1.00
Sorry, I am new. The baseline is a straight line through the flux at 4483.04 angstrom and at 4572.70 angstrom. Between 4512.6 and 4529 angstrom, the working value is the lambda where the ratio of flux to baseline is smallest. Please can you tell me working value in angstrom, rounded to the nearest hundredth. 4518.28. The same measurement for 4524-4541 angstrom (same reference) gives 4533.91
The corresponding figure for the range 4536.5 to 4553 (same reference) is 4549.60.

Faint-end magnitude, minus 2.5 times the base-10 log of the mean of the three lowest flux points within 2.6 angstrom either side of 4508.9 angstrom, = -4.46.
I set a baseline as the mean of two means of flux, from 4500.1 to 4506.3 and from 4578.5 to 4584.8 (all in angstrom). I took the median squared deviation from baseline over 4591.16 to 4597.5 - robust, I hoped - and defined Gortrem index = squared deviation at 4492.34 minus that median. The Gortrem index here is 2.4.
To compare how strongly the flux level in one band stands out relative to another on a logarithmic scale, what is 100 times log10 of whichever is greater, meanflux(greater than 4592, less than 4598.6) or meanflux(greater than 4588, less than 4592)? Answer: 179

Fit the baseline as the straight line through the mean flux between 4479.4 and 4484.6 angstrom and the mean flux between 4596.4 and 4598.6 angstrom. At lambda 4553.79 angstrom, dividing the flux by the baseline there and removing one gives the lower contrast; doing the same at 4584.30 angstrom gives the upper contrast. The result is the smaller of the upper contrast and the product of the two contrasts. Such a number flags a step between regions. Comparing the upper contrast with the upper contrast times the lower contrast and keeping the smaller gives -0.04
